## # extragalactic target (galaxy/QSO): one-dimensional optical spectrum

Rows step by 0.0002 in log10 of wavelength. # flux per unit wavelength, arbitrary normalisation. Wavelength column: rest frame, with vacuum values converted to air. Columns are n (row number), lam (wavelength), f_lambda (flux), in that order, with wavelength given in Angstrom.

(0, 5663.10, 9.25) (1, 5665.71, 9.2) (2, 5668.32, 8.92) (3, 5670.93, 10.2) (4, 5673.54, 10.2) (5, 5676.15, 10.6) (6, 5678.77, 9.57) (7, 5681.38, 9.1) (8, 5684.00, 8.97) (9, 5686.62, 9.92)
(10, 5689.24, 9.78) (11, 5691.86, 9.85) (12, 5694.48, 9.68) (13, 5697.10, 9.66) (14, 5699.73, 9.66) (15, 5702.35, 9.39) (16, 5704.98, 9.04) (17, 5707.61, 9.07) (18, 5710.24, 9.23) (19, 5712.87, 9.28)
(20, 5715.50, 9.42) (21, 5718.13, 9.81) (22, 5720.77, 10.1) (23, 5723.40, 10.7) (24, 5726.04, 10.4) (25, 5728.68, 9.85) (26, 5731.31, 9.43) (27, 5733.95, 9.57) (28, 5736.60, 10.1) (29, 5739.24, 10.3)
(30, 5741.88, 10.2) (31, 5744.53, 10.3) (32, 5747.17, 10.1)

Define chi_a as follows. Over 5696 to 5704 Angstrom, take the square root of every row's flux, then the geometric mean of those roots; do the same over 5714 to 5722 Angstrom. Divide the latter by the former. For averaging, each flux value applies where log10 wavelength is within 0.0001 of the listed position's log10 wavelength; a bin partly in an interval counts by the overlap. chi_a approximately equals 1.01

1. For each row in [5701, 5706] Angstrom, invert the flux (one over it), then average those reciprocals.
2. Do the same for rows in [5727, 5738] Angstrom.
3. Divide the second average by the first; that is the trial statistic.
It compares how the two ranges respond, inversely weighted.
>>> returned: 0.95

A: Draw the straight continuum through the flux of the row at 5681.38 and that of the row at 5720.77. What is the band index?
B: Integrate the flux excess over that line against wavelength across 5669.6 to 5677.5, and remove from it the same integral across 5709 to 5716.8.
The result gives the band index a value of 16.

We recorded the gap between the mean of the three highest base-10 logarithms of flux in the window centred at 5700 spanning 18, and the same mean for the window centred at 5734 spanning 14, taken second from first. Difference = -0.02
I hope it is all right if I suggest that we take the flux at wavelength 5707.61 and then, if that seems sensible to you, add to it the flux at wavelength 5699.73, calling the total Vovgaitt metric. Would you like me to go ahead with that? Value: 18.7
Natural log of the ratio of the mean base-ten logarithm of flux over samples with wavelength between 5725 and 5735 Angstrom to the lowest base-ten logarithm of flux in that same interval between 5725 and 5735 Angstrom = 0.017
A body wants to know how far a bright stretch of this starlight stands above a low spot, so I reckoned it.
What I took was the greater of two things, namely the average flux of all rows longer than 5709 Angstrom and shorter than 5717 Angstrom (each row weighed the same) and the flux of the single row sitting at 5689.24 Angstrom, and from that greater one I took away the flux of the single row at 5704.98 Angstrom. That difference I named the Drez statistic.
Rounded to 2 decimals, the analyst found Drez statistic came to 0.74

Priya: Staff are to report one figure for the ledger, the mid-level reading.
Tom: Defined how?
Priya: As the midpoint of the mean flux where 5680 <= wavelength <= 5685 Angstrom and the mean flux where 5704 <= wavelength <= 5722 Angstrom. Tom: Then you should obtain 9.2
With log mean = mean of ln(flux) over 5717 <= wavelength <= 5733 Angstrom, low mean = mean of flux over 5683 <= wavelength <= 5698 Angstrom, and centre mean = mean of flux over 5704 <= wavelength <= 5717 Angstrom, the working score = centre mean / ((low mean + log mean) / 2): 1.54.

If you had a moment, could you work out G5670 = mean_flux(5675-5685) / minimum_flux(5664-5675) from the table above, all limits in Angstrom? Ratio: 1.07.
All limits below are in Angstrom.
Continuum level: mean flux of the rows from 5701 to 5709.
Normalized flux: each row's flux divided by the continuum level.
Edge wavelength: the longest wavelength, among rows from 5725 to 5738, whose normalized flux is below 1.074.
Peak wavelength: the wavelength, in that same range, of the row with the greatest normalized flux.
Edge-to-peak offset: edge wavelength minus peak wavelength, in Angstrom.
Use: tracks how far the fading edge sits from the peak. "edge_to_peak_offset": 7.9 Angstrom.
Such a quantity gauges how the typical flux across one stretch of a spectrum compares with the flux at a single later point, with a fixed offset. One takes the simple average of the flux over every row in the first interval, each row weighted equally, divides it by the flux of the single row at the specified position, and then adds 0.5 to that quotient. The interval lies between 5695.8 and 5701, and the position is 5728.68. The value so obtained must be 1.48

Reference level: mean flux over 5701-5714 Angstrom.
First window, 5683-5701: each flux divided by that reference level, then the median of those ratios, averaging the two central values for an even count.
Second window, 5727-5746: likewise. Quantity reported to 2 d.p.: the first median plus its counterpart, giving 2.15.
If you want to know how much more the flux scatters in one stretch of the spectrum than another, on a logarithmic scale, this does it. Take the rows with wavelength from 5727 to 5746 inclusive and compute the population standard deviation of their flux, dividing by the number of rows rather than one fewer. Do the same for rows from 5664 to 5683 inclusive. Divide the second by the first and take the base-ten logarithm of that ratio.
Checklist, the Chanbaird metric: 0.26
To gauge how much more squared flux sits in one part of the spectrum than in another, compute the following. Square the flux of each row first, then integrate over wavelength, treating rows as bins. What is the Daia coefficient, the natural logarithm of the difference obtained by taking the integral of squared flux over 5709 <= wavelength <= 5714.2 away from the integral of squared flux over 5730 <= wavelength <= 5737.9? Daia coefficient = 5.7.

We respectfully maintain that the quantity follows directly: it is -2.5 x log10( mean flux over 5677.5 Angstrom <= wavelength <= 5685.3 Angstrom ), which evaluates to -2.41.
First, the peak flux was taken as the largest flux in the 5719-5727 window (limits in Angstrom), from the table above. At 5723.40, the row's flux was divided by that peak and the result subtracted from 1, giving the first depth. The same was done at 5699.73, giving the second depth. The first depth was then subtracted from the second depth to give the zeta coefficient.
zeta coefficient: 0.10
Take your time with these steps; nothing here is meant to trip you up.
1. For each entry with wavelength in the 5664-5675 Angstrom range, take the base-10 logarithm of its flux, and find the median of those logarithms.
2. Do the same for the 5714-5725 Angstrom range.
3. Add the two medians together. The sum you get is 1.98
